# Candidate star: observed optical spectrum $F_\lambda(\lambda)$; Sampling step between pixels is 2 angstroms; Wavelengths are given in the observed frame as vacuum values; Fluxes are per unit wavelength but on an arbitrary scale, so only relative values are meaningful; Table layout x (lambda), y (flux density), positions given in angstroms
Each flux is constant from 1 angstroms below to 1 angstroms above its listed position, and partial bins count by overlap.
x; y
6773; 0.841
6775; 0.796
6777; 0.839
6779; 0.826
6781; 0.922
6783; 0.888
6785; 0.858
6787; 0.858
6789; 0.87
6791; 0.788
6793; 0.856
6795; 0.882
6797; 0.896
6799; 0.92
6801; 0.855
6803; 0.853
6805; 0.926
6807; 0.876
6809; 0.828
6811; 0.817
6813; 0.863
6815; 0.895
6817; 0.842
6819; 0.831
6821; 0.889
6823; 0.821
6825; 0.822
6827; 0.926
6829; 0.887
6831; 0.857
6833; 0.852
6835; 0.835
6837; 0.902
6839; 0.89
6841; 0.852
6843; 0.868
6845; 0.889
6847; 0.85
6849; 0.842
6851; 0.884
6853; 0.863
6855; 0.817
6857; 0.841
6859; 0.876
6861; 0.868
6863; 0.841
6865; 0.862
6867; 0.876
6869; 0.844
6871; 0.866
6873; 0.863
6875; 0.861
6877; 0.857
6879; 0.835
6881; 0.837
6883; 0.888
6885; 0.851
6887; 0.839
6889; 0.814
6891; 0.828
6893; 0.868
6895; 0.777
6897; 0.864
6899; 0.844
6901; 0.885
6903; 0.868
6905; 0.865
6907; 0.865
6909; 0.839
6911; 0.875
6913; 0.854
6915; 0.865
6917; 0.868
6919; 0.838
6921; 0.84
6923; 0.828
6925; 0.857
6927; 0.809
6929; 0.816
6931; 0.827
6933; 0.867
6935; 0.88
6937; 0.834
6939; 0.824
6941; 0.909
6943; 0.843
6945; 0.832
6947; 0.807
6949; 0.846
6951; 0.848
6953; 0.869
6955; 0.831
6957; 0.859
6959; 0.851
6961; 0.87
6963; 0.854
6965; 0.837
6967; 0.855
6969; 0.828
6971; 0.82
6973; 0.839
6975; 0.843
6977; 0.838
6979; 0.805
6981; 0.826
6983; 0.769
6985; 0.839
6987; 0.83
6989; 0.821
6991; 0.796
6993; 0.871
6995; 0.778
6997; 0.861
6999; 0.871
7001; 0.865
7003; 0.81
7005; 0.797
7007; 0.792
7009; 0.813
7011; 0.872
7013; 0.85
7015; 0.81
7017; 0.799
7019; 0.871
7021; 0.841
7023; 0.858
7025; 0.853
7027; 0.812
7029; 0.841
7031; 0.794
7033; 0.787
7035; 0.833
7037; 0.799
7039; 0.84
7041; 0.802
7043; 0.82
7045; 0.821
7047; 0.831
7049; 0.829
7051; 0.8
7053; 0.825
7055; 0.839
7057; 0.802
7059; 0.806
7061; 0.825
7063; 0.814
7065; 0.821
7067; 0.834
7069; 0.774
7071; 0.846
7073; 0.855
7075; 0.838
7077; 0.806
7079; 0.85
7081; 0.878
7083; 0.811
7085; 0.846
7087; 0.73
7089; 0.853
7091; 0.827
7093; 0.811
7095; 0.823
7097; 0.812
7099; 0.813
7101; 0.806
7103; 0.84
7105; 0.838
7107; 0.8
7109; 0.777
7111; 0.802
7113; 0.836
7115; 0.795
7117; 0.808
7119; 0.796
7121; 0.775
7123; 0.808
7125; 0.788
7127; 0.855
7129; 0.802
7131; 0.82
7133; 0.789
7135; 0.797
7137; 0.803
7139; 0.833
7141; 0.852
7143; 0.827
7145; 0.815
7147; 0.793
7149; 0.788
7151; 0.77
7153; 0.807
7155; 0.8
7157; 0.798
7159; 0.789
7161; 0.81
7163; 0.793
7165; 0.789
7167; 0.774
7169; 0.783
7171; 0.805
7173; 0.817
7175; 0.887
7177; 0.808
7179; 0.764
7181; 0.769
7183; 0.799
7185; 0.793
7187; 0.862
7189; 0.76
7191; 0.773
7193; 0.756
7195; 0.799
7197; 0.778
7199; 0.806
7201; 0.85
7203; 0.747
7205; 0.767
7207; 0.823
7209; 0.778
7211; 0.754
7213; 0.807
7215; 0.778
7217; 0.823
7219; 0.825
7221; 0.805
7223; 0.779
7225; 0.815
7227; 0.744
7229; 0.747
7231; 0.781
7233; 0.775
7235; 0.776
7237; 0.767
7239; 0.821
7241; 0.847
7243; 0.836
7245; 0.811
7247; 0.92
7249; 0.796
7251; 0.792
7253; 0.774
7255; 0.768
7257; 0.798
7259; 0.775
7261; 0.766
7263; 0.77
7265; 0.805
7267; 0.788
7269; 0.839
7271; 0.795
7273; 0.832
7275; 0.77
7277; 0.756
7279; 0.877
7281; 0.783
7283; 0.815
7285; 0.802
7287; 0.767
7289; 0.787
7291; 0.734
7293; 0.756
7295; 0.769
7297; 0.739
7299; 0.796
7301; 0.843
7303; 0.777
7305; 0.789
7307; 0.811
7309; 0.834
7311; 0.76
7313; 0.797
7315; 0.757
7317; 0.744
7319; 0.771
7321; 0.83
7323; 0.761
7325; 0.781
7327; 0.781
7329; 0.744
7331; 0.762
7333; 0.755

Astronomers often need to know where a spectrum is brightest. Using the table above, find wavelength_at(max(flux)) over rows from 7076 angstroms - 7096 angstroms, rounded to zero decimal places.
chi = 7081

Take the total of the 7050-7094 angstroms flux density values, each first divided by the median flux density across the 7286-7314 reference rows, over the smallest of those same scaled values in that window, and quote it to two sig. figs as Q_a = 25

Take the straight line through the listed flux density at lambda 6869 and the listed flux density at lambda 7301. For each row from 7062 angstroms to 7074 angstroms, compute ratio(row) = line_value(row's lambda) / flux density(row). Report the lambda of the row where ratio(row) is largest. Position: 7069 angstroms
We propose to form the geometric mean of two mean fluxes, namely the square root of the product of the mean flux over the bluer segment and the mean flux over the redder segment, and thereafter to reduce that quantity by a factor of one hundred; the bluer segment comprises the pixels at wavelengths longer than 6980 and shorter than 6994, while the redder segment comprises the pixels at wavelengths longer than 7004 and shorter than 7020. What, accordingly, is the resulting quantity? 0.0082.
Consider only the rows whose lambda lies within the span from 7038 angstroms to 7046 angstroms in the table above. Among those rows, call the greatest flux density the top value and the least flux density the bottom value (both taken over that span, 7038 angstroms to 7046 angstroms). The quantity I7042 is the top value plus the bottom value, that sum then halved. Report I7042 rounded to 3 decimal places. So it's 0.821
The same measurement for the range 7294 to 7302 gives 0.791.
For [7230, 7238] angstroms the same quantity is 0.774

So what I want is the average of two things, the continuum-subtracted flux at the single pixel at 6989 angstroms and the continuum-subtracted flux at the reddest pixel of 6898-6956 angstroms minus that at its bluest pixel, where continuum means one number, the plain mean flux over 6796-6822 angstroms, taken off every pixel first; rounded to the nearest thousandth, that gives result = -0.030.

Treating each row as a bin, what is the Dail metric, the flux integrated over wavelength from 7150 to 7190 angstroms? 32.0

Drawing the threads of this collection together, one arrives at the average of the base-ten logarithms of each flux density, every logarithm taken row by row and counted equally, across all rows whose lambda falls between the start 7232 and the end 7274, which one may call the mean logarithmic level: -0.096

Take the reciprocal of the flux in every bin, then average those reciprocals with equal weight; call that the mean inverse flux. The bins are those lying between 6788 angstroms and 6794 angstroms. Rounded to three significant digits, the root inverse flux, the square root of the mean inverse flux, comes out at 1.09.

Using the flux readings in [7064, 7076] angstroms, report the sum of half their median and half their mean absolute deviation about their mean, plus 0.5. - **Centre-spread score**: 0.928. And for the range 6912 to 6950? 0.930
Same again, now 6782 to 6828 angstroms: 0.943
